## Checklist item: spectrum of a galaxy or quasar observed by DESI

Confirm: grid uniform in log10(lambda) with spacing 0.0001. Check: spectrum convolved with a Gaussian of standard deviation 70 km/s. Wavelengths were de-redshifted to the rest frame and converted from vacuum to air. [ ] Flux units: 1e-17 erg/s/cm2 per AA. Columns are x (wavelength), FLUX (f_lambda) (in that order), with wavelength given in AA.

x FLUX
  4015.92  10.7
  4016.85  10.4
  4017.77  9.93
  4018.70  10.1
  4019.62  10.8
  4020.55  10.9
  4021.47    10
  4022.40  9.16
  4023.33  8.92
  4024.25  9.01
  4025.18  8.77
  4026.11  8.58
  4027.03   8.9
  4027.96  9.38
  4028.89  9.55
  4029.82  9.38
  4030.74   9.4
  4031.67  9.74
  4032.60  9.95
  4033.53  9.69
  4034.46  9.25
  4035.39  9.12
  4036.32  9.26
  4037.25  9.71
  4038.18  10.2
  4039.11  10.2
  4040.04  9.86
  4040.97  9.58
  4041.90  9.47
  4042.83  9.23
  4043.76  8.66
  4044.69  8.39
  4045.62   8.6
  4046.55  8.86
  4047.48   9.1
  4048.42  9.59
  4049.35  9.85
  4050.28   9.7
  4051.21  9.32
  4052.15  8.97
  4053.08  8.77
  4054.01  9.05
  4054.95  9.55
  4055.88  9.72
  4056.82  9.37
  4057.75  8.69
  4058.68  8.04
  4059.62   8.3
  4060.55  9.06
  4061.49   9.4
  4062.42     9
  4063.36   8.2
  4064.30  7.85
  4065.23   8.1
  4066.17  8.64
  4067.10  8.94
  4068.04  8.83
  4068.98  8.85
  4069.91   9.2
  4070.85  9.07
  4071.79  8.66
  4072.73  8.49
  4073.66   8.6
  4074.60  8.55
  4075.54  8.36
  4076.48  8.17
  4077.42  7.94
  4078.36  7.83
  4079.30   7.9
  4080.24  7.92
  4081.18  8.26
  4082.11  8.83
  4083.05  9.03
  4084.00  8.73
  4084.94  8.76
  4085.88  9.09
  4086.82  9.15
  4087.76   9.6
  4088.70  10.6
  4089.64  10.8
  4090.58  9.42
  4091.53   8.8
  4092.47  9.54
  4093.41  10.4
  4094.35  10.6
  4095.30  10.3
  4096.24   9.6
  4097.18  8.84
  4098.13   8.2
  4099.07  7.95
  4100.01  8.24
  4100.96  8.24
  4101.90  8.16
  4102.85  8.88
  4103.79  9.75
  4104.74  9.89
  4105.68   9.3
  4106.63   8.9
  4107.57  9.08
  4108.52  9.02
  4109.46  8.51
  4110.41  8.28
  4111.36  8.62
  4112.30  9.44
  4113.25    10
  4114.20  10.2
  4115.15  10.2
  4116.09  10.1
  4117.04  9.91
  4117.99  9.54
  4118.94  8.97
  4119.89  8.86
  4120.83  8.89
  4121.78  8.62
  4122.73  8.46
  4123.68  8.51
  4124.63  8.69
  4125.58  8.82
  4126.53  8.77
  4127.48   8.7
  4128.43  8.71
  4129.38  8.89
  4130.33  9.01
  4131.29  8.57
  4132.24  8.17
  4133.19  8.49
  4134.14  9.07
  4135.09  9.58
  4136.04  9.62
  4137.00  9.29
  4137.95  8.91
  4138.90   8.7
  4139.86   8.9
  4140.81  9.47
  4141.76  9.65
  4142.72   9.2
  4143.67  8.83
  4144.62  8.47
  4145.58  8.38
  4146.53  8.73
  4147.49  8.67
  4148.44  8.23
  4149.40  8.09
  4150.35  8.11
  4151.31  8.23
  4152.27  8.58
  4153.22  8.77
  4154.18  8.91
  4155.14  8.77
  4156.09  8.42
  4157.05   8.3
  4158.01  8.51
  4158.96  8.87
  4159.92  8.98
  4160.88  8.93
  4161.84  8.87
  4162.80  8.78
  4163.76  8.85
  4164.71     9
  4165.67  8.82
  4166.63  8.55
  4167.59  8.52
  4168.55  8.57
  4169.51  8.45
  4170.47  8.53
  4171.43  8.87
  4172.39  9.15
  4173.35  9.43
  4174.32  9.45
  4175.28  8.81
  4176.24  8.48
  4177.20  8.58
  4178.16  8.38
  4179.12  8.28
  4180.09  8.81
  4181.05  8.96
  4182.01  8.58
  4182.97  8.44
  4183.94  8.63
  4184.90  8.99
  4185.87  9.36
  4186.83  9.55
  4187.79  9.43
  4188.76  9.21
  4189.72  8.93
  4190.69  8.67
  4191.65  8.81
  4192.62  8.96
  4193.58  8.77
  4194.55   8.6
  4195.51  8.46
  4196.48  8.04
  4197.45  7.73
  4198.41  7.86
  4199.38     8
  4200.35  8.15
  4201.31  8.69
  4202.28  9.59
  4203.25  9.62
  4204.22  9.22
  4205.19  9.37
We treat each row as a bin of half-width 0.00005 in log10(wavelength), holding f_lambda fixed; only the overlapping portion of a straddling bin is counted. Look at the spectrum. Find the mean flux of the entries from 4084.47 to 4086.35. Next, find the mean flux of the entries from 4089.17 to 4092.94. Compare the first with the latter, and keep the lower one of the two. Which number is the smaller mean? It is 8.93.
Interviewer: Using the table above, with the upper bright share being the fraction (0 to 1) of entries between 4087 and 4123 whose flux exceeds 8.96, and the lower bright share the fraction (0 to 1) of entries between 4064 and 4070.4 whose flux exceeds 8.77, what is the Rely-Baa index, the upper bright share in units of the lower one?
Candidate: 1.0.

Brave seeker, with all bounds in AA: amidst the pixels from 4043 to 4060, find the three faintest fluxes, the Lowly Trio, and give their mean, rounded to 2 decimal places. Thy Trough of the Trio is 8.24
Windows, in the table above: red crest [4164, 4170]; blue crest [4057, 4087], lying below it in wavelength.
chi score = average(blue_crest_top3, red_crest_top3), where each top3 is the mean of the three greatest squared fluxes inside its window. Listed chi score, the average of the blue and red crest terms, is 81.5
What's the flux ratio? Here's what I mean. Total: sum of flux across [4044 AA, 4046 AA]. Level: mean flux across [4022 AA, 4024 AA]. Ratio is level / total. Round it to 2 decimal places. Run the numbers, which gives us 0.53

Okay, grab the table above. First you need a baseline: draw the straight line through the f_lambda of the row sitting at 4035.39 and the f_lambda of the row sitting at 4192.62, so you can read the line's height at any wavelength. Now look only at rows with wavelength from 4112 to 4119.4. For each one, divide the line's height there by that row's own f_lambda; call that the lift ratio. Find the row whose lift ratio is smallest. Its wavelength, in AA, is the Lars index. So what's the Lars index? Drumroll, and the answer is 4115.15 AA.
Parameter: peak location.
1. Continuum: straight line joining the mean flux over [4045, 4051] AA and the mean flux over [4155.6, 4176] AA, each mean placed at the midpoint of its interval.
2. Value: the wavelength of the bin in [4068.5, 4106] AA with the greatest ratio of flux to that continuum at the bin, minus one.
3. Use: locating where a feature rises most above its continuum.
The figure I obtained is 4089.64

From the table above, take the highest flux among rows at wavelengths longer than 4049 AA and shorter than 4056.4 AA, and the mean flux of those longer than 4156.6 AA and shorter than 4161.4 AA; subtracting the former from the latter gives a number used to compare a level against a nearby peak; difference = -1.1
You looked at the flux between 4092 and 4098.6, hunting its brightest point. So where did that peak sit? 4094.35 AA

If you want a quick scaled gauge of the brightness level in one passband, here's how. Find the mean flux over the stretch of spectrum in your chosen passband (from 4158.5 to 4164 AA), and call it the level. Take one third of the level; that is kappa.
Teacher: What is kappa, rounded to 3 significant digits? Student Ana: 2.96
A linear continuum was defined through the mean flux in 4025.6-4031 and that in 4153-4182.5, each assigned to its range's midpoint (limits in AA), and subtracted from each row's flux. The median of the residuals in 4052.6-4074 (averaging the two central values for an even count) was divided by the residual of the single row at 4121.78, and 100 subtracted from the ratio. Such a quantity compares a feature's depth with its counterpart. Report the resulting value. -99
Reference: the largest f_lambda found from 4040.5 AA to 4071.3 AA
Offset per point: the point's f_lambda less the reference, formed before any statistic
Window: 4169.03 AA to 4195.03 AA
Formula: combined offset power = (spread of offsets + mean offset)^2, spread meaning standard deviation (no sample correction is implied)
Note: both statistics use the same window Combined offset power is 0.40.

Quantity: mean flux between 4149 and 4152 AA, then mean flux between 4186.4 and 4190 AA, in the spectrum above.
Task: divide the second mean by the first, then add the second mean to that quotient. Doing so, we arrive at 10.4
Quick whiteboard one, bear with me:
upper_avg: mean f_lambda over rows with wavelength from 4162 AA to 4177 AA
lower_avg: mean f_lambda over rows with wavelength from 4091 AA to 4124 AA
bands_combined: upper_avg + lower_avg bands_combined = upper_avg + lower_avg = 18.0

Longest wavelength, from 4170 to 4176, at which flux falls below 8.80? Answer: 4170.47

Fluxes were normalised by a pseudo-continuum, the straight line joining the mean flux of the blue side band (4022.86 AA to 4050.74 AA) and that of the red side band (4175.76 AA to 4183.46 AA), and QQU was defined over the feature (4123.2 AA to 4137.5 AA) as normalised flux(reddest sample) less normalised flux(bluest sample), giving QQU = 0.10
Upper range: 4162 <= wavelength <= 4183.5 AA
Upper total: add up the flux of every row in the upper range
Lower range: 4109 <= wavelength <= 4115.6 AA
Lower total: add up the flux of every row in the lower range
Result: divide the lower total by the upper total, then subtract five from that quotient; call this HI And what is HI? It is -4.7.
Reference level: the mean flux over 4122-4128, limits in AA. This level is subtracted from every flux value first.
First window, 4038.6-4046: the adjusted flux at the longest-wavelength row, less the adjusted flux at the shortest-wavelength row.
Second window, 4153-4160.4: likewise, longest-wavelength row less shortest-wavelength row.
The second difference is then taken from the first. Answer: -1.8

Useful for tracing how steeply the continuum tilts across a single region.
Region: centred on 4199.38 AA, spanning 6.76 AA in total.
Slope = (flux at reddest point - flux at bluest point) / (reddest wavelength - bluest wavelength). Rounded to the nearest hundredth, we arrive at 0.27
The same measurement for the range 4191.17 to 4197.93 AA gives -0.19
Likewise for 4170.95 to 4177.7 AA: -0.05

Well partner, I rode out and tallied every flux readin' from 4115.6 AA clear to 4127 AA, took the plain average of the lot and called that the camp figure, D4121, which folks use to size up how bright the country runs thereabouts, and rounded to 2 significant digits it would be 9.0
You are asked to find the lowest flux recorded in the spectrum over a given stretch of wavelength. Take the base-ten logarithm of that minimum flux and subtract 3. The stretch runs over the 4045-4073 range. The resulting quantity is -2.11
